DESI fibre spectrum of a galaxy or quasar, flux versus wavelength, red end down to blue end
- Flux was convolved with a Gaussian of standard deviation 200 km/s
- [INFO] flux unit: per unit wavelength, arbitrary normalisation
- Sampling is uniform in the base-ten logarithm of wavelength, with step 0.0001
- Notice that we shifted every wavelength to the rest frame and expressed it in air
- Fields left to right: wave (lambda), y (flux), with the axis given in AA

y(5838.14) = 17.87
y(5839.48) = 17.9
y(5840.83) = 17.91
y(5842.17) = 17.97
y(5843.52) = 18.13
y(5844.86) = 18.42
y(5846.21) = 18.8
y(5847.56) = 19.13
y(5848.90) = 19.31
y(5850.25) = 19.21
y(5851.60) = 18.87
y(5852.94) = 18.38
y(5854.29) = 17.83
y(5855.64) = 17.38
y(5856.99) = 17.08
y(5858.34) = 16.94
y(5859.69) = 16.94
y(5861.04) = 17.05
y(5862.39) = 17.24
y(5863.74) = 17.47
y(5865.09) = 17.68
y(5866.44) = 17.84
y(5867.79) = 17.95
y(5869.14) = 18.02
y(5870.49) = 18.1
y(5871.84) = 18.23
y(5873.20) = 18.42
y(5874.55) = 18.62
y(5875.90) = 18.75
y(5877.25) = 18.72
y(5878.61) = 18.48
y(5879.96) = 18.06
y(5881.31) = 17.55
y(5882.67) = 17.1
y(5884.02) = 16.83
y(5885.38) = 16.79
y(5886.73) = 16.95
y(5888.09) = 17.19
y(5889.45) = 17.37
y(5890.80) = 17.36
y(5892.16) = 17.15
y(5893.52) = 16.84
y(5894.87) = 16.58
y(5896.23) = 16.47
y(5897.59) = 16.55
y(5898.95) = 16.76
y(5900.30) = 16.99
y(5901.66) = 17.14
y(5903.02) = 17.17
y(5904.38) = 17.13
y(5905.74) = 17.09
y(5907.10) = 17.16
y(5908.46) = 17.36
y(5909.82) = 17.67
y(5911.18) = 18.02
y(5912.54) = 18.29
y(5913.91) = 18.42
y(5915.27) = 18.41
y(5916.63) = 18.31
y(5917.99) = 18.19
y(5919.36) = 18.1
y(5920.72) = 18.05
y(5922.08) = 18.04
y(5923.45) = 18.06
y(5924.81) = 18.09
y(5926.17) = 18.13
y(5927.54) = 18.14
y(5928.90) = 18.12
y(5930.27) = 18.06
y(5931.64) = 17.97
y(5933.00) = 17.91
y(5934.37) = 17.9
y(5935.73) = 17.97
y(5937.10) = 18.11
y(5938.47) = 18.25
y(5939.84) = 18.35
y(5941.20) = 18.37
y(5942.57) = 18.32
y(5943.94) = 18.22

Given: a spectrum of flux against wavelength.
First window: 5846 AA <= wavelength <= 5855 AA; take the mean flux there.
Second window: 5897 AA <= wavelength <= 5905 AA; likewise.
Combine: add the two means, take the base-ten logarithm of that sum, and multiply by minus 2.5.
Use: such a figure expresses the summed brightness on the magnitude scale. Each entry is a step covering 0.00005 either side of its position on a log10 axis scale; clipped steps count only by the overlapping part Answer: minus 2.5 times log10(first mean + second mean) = -3.88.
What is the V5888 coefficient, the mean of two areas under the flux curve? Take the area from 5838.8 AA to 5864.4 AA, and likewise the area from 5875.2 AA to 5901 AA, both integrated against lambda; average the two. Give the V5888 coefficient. 453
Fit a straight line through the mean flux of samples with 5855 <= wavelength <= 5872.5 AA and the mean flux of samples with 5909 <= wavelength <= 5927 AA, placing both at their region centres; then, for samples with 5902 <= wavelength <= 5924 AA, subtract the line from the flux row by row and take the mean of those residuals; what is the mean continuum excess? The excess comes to -0.2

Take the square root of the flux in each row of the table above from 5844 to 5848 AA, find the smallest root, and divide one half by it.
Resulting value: 0.116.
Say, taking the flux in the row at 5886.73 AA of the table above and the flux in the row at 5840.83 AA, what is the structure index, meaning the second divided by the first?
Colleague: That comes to 1.06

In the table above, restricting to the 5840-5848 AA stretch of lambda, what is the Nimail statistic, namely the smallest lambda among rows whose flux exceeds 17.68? 5840.83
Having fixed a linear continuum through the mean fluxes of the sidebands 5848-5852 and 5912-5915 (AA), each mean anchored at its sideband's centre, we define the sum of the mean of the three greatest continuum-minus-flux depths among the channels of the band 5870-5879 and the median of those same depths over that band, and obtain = 0.9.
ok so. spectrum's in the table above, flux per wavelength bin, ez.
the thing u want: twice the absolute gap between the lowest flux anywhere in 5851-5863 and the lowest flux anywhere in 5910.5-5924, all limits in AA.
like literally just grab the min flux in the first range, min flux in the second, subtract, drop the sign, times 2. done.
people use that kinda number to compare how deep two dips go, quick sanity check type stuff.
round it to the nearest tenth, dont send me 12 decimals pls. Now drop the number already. 2.2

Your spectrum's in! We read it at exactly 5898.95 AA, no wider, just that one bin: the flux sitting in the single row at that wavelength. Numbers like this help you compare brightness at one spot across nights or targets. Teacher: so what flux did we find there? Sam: 16.76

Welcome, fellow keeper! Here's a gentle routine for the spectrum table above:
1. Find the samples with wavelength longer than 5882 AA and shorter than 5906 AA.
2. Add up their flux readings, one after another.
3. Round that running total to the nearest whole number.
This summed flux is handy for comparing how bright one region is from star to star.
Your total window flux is 305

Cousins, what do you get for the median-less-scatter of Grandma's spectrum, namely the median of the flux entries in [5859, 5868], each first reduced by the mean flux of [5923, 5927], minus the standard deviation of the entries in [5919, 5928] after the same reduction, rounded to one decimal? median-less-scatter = -0.7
